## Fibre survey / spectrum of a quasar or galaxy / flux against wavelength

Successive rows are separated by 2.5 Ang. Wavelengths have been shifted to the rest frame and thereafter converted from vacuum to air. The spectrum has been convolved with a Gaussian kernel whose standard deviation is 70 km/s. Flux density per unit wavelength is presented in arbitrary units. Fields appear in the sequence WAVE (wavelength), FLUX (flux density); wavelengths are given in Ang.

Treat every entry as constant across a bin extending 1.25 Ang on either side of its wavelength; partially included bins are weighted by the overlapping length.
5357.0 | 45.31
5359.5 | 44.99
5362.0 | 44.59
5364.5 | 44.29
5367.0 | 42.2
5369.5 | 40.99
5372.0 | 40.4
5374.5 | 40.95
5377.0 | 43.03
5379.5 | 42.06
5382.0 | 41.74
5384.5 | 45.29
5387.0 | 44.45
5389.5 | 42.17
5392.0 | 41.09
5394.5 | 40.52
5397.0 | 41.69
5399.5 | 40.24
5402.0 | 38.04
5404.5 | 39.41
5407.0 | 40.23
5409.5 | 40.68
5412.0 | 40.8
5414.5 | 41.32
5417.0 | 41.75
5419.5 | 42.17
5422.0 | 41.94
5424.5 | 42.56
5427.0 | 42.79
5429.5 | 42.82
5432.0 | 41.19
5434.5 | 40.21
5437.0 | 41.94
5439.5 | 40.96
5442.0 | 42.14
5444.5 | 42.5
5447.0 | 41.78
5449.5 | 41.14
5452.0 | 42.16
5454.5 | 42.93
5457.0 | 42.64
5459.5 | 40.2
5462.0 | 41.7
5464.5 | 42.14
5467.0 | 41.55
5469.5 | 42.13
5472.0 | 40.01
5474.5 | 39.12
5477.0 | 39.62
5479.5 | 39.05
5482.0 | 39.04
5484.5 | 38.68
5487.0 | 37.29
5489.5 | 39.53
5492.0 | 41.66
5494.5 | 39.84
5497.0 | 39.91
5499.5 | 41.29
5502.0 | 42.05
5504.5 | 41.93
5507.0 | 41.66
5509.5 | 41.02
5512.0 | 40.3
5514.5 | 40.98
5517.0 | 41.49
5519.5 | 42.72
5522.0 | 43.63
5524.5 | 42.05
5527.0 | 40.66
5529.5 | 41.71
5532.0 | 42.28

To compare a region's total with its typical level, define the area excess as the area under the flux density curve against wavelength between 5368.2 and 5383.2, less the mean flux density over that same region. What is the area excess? 581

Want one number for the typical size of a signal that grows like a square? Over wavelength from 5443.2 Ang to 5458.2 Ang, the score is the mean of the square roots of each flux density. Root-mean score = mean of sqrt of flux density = 6.50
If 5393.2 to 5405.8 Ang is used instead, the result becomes 6.32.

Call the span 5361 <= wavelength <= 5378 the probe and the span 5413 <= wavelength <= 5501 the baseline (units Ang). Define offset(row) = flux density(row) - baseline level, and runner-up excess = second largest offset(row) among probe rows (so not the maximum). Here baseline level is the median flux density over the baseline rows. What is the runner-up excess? 2.7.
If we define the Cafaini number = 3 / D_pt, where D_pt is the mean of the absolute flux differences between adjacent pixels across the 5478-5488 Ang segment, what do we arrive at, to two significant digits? 5.1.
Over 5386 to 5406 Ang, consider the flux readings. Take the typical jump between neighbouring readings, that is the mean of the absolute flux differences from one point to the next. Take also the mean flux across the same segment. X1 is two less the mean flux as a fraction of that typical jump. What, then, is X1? -26.3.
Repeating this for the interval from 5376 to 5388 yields -28.5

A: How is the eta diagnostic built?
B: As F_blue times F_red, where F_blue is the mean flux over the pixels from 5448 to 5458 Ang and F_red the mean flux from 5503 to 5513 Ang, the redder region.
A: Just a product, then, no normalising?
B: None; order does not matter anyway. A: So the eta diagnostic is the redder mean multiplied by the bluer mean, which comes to 1741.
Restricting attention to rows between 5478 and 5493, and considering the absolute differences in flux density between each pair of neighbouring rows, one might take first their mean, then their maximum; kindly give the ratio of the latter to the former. 1.83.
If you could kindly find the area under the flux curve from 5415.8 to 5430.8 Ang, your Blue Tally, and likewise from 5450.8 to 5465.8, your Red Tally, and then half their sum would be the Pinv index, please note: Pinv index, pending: 632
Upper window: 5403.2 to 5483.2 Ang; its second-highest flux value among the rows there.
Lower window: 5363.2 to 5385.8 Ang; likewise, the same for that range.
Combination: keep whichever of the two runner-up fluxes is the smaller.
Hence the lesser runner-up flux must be 42.8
